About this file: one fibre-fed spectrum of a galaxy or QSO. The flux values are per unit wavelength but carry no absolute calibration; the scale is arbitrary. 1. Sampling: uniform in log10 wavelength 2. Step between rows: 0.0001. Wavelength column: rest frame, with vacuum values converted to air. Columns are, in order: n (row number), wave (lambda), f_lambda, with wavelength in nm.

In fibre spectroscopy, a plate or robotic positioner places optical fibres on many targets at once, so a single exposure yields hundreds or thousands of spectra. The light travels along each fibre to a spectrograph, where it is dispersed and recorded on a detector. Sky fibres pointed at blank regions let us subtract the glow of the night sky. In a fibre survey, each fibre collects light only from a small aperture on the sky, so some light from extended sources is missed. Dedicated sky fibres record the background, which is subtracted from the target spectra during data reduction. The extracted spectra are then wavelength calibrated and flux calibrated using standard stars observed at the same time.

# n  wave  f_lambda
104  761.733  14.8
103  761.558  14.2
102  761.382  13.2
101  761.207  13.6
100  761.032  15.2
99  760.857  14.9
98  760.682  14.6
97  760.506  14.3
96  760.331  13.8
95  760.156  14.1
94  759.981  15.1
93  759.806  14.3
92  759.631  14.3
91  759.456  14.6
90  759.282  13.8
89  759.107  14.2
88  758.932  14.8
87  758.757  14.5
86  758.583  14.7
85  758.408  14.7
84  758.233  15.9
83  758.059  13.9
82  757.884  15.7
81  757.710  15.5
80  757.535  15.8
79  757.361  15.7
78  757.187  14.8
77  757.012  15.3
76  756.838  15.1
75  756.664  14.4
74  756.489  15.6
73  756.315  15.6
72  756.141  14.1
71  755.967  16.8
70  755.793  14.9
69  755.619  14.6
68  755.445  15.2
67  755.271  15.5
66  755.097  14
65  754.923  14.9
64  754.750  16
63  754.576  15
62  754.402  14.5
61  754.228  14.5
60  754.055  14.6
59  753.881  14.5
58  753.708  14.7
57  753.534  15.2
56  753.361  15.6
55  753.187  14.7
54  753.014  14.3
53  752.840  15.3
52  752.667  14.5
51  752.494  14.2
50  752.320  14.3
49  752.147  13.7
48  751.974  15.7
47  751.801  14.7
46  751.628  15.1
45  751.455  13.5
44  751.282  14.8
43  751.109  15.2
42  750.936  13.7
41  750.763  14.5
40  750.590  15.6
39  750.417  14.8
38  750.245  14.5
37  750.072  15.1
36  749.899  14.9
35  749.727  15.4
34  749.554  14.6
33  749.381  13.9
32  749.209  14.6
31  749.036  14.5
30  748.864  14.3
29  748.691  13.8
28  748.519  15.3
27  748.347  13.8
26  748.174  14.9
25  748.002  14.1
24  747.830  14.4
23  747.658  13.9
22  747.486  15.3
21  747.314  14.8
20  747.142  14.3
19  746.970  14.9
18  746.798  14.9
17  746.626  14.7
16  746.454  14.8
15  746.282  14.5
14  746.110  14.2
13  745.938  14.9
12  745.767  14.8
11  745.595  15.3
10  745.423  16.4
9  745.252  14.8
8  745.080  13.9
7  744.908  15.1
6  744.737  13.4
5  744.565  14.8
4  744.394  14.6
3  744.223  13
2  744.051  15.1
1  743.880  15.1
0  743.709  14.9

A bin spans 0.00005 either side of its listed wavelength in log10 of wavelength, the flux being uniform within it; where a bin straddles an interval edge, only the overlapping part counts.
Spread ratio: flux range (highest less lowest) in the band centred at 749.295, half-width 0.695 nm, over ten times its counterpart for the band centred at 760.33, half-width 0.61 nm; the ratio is 0.12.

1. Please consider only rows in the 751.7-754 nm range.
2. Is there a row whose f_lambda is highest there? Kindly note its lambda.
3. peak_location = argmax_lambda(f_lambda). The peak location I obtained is 751.974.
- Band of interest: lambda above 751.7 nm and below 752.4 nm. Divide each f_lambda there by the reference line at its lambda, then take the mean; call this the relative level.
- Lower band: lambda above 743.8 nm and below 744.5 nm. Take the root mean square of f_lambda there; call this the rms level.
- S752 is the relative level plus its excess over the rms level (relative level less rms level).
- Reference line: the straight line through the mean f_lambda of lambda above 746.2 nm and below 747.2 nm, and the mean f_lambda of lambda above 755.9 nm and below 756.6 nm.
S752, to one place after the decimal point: -12.5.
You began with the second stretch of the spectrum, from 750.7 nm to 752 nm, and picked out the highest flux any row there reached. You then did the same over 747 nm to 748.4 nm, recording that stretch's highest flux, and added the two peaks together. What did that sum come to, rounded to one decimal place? 31.0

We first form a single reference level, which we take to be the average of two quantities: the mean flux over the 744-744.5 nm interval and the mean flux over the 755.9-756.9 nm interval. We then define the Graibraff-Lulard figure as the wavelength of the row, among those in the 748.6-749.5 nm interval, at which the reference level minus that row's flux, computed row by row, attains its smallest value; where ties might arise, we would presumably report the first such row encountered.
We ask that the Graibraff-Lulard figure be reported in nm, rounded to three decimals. 749.209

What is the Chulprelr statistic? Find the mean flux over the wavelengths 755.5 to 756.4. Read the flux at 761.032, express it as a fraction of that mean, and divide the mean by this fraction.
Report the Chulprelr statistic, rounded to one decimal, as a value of 15.2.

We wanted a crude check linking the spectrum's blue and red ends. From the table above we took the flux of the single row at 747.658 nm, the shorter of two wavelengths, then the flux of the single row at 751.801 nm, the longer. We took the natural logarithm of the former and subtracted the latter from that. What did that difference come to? -12.1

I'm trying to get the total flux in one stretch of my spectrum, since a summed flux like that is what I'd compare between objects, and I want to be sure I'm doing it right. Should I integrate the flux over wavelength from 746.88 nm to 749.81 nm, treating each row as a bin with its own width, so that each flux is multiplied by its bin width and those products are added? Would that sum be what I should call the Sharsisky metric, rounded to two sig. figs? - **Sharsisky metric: 43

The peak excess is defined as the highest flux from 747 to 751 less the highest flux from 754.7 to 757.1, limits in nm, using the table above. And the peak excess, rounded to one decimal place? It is -1.2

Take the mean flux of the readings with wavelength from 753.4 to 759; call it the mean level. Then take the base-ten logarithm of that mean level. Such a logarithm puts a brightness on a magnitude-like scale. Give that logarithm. 1.18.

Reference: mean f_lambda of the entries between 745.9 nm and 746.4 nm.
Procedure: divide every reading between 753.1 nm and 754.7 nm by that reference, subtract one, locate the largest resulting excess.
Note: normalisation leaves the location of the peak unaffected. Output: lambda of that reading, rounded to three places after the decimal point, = 753.361 nm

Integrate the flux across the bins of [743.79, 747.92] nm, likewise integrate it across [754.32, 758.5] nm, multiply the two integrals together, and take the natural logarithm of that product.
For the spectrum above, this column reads 8.25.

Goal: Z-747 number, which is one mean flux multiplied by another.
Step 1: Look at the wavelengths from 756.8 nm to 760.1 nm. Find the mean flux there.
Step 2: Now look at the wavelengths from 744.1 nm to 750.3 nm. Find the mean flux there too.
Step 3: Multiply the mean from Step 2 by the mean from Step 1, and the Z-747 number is 217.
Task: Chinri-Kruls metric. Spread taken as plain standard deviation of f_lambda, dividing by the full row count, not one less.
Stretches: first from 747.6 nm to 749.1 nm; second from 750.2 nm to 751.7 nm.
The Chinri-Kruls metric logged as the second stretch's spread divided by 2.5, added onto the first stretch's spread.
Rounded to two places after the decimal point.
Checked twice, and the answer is 0.74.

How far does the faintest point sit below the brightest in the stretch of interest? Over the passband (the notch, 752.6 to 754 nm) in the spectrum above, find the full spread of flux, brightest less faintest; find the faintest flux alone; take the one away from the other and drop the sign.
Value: 13.0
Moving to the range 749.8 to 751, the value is 11.8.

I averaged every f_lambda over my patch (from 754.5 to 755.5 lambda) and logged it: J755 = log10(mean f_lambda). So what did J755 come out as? 1.18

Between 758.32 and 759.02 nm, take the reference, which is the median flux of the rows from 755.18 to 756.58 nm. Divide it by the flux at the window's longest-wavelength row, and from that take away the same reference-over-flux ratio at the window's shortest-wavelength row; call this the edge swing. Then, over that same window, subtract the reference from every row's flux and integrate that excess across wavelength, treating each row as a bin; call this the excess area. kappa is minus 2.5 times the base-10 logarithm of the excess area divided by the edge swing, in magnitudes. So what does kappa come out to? -4.6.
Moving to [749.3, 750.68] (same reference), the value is -1.9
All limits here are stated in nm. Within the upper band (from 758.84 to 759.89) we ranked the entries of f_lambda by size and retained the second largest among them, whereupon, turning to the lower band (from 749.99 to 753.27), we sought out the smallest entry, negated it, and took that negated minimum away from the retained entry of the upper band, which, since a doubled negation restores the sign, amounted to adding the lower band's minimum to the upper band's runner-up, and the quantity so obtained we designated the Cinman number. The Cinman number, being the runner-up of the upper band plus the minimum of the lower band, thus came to 28.1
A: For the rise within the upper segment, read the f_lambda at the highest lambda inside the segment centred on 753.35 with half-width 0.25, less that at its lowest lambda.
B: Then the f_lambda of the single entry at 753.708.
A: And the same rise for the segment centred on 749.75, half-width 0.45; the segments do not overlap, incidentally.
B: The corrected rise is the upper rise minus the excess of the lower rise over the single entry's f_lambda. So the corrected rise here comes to 14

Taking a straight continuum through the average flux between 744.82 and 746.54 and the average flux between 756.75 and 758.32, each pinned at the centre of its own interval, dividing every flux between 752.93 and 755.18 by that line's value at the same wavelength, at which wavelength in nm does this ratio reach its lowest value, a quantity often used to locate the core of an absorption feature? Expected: 755.097 nm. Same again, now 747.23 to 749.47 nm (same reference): 748.691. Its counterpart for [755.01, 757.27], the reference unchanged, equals 755.097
